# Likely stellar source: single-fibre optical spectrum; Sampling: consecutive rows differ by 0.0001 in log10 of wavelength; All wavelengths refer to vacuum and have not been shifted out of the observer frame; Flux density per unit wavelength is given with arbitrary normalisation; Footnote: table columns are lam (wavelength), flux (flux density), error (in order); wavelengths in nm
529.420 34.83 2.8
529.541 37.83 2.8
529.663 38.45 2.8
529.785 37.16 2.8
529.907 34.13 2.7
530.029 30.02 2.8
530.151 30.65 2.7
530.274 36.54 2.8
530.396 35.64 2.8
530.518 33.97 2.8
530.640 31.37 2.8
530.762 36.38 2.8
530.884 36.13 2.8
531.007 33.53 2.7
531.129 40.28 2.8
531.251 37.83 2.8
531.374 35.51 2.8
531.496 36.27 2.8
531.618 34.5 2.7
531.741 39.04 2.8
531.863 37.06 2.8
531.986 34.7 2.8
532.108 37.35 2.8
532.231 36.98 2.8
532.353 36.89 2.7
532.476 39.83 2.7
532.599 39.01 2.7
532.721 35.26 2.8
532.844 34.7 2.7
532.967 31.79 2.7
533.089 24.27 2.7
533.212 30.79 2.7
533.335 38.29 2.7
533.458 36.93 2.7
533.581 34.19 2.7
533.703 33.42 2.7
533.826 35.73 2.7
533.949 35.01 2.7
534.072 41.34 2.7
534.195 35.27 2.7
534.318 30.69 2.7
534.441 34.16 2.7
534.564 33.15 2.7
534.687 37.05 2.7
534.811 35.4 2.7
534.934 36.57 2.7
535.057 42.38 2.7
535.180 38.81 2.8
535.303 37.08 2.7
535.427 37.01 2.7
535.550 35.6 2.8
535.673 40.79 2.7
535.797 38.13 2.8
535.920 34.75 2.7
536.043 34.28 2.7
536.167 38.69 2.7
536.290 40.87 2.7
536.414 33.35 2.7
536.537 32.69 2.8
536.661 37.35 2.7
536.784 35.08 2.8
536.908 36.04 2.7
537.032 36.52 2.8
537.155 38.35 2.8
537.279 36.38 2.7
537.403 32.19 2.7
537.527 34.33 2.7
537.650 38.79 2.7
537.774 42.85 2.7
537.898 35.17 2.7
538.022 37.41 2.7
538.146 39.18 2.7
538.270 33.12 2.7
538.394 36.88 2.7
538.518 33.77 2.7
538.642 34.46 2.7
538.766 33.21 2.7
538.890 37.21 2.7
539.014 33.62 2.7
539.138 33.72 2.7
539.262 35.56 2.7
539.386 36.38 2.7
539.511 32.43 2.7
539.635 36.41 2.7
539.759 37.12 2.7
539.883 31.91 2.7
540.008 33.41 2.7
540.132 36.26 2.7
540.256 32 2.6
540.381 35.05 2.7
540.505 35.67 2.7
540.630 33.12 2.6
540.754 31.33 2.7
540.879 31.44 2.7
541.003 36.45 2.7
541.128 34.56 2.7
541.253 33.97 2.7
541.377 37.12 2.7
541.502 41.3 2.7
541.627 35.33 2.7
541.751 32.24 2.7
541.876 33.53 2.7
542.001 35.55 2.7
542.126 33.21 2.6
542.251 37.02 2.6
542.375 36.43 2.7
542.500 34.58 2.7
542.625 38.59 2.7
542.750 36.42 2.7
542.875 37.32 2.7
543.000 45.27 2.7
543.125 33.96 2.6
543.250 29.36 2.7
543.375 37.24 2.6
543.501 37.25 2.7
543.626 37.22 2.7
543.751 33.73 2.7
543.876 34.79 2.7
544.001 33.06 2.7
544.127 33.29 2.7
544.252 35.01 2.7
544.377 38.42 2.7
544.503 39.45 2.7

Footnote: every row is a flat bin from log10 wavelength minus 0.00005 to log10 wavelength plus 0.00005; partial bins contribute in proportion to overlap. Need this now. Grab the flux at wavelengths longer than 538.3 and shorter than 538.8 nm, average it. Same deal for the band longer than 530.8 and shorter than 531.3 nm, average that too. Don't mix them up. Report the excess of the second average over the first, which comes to 2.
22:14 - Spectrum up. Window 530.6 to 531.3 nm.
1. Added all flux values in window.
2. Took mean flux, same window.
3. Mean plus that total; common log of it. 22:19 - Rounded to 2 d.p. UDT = 2.40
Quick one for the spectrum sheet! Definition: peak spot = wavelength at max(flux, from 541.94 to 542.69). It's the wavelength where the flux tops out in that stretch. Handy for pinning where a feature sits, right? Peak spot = 542.625 nm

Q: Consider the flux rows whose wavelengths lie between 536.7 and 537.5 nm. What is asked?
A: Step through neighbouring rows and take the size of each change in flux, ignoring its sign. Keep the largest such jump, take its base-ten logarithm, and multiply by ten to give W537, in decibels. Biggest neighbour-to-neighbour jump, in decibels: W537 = 6.2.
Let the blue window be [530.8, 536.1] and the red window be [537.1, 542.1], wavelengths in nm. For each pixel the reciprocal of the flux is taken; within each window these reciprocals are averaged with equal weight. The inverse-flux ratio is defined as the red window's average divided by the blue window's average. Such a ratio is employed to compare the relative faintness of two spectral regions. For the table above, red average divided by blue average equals 1.02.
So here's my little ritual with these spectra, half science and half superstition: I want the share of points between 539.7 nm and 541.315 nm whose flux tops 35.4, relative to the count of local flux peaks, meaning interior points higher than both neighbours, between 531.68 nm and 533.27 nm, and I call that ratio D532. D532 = 0.15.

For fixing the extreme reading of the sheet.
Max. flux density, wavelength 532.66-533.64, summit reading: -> 38.29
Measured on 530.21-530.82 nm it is 36.54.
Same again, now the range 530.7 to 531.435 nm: 40.28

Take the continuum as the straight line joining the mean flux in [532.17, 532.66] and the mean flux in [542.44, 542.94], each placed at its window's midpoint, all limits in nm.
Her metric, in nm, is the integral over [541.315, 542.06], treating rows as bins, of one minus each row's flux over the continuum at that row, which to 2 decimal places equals 0.02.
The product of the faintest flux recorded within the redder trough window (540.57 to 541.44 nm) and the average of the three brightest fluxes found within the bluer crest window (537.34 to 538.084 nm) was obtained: 1243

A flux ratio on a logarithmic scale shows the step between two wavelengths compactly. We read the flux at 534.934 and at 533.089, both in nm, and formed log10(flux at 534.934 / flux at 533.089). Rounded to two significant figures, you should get 0.18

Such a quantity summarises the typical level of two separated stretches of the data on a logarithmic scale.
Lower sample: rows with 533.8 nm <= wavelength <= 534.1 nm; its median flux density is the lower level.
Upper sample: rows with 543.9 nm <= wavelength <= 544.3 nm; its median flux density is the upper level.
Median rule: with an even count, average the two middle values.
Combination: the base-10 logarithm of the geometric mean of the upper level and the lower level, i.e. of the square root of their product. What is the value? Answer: 1.54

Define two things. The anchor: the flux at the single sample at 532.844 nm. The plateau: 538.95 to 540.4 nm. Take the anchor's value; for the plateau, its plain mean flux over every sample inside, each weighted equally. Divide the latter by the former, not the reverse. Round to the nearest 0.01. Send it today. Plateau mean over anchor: 0.99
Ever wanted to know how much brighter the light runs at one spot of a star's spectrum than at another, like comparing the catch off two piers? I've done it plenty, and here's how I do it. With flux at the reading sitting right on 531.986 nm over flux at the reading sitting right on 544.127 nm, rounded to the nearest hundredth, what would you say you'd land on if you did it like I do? 1.04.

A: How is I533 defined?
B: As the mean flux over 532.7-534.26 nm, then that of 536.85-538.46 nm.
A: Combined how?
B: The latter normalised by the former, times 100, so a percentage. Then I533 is 107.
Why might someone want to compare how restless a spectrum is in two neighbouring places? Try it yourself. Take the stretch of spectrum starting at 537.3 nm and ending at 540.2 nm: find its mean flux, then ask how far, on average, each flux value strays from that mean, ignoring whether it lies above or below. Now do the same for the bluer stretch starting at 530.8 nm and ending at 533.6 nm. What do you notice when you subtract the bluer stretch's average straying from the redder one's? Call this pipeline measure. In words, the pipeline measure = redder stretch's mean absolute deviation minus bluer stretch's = -0.3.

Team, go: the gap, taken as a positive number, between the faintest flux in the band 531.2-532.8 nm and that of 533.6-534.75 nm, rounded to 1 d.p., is 3.8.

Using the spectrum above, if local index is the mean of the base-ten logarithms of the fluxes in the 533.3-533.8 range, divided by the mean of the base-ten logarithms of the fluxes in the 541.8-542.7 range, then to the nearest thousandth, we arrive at 1.001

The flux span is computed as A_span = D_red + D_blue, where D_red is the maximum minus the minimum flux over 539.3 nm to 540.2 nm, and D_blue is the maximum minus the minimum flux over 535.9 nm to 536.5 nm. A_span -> 13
